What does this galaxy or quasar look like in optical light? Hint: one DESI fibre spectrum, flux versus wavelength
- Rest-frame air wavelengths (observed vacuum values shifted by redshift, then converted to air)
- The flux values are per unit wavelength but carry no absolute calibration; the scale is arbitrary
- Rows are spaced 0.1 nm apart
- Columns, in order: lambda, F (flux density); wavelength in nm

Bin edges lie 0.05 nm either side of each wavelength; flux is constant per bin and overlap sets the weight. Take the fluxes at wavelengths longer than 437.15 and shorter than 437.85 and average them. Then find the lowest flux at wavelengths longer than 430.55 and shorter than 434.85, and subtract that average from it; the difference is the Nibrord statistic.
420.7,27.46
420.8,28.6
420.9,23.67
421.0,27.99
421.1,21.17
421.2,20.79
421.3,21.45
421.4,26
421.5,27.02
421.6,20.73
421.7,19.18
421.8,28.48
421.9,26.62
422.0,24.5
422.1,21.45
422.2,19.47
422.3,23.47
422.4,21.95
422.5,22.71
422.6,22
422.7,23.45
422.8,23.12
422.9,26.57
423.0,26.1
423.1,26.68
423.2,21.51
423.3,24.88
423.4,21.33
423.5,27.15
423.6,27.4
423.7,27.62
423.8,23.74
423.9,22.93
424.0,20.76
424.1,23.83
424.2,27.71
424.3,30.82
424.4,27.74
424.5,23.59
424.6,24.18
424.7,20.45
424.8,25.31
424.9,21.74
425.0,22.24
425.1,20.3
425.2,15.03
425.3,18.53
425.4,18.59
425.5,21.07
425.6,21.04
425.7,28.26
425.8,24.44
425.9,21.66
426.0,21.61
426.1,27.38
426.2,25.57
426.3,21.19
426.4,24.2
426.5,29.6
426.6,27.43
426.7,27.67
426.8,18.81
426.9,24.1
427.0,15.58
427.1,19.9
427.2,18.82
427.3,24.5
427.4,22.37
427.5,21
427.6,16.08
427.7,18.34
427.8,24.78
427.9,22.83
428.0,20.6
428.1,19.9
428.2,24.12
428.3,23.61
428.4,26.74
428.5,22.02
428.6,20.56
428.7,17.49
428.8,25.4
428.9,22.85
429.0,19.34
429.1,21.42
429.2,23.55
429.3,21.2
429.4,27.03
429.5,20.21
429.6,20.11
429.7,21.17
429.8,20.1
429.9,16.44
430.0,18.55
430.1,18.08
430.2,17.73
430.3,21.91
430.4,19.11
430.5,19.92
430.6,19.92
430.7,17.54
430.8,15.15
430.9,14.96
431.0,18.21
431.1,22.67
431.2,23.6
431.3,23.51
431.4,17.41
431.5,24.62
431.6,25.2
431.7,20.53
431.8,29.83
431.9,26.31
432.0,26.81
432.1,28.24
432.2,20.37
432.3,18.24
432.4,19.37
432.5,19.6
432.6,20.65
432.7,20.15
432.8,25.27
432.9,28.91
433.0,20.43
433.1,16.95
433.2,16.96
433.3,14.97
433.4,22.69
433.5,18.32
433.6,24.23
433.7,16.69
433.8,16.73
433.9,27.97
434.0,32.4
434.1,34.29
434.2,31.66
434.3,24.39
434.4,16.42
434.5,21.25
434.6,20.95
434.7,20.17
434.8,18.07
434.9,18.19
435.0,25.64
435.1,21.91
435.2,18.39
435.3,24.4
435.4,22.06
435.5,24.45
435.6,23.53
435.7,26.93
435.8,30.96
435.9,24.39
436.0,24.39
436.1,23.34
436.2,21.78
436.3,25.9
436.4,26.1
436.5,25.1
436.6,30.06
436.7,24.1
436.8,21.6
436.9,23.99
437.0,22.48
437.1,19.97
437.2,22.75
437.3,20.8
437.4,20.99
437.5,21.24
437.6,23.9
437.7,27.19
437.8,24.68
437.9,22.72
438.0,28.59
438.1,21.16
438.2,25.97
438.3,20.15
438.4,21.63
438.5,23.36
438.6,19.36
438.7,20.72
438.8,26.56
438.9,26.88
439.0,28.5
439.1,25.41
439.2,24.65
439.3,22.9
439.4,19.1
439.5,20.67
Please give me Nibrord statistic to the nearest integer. -8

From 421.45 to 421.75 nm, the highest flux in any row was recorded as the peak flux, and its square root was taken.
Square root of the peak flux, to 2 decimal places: 5.20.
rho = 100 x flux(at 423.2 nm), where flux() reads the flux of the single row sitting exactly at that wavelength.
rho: 2151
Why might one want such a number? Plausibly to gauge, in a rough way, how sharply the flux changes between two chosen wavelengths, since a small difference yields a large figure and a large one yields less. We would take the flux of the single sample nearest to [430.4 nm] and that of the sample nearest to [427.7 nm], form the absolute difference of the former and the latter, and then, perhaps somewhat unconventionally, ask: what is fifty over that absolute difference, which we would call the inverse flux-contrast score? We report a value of 65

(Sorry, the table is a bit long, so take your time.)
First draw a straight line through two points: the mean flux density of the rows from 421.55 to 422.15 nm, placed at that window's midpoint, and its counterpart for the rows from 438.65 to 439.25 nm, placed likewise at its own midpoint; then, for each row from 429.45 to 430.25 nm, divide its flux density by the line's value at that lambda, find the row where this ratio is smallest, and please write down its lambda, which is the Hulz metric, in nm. 429.9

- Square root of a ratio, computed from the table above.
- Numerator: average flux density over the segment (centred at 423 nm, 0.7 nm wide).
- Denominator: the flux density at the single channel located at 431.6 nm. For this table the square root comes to 0.988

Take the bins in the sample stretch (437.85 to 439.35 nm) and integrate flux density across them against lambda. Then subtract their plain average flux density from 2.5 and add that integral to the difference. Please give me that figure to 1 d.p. 14.5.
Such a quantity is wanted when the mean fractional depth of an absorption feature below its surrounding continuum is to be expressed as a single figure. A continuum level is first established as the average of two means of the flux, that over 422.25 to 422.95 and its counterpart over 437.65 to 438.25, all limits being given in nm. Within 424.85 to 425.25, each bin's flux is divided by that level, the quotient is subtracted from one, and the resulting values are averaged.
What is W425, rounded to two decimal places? 0.18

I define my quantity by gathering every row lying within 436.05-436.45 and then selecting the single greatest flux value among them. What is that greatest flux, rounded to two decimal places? 26.10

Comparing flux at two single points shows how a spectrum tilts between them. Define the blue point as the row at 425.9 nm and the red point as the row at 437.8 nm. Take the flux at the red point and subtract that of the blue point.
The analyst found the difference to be 3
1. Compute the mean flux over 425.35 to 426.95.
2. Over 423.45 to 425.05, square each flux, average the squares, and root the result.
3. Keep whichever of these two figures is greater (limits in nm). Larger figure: 25.0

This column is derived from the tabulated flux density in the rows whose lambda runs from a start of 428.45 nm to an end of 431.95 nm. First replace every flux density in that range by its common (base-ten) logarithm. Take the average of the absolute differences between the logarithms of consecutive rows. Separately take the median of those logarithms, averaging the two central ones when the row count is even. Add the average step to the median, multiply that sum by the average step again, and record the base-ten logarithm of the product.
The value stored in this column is -1.08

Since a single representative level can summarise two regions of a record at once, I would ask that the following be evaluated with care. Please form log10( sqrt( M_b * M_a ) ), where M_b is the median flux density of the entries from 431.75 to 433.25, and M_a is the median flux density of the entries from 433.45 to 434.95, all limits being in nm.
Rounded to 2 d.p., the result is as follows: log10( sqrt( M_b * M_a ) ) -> 1.32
